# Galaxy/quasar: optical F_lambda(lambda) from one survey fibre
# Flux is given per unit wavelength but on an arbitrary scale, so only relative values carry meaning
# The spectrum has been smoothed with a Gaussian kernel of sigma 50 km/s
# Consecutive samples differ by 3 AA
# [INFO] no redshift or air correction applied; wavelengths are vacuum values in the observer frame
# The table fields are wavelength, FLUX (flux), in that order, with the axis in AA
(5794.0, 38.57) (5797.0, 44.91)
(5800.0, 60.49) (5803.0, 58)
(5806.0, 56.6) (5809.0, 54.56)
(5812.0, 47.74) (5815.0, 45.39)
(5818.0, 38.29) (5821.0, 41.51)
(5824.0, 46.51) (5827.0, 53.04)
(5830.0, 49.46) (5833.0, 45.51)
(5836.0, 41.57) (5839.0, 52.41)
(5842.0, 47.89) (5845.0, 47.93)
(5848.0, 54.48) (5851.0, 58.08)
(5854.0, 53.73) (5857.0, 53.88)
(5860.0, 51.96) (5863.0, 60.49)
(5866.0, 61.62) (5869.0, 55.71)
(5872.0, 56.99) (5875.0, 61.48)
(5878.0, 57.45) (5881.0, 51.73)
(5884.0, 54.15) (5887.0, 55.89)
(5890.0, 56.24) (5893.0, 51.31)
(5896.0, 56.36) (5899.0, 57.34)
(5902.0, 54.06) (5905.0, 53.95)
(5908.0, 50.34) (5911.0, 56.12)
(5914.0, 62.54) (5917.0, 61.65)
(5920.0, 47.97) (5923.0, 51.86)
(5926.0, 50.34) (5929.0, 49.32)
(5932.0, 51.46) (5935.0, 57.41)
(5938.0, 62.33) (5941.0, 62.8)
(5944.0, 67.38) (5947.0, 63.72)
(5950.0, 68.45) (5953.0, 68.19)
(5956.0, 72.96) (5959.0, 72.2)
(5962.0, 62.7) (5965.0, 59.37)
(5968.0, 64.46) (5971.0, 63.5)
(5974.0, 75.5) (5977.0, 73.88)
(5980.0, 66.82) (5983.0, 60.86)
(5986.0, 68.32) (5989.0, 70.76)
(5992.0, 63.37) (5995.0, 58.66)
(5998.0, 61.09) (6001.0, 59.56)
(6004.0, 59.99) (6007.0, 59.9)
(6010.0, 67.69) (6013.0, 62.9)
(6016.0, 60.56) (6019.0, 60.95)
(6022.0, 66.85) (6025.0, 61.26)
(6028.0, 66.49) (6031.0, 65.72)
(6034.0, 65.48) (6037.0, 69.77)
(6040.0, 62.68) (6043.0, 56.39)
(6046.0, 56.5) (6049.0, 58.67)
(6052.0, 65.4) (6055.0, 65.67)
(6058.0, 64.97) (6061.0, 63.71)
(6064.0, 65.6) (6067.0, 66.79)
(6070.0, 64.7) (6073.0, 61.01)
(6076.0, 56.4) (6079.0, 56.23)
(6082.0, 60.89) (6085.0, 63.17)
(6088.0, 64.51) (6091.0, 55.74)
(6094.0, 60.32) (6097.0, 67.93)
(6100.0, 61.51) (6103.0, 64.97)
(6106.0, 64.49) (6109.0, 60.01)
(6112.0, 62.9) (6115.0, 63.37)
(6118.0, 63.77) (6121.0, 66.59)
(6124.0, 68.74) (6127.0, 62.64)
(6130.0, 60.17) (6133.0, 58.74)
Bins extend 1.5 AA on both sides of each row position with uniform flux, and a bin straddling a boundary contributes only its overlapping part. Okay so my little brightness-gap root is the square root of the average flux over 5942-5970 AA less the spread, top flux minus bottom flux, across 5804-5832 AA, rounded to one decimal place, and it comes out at 6.9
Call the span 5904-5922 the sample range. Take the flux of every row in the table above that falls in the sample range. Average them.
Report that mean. 55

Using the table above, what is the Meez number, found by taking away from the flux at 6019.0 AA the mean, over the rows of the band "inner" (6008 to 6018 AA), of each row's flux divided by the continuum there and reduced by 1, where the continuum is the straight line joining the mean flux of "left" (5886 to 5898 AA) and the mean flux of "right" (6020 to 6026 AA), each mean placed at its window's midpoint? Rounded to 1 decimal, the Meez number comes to 60.9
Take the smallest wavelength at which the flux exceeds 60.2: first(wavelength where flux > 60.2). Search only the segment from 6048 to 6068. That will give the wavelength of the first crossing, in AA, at 6052.0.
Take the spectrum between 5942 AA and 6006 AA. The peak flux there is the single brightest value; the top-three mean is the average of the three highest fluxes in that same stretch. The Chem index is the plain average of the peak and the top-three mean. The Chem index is 75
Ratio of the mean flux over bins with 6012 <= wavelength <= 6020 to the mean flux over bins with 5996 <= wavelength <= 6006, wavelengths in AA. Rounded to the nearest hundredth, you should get 1.02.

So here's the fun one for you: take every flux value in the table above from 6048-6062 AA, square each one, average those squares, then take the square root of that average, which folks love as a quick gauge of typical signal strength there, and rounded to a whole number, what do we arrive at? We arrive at 64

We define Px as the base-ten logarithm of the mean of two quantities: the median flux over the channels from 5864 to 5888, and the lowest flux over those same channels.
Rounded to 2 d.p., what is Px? 1.73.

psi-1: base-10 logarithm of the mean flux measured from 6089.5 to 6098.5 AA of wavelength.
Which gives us 1.79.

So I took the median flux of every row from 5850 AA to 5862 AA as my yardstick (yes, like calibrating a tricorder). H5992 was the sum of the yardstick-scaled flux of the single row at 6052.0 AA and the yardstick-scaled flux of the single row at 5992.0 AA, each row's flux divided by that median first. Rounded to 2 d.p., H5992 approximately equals 2.39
